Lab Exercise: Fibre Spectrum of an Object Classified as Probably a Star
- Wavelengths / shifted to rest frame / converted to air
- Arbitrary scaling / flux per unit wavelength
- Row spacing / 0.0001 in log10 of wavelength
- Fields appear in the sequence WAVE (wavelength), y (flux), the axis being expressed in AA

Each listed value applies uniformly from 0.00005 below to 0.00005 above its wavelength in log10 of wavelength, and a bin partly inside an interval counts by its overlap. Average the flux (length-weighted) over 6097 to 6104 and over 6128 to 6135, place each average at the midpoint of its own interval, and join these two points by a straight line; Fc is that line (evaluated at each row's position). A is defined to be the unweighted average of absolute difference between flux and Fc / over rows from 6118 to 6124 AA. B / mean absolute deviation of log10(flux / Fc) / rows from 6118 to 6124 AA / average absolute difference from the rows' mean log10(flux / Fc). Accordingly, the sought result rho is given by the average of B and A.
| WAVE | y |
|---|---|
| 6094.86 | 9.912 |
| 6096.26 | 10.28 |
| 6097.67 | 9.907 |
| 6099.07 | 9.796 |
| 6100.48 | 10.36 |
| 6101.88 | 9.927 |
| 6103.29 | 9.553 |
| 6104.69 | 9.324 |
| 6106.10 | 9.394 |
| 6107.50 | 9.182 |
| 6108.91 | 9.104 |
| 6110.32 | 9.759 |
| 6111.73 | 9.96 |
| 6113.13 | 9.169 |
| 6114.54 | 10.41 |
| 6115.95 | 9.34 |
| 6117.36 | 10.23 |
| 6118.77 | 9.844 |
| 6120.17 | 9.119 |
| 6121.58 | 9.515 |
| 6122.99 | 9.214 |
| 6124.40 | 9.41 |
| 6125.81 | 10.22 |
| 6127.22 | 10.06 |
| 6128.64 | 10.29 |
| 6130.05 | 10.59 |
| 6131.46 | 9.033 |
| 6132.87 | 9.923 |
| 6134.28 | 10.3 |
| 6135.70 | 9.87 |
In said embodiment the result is 0.29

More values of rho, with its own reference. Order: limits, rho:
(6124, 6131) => 0.18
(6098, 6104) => 0.12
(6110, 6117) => 0.21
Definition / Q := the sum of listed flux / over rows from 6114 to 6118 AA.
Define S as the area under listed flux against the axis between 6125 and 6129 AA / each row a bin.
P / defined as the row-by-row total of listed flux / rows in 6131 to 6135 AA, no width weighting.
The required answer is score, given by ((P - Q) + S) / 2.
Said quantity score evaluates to 19.9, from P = 29.3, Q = 30.0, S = 40.6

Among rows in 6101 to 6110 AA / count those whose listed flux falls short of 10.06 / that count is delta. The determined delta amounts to 6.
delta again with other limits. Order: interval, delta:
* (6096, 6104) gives 4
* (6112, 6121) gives 4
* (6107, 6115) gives 5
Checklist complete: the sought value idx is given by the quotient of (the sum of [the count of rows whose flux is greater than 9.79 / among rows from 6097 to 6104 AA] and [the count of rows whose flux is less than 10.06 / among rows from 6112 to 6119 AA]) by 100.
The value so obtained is 0.070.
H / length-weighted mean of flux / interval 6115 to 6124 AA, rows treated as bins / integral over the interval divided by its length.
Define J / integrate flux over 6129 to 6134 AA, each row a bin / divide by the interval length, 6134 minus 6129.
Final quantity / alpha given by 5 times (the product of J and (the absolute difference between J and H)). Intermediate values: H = 9.6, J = 9.9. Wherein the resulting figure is 18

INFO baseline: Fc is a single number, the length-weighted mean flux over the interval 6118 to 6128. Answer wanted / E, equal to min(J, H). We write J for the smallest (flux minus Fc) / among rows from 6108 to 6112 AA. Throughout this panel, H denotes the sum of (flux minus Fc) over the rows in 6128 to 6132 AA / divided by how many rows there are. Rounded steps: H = 0.3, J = -0.529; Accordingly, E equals -0.53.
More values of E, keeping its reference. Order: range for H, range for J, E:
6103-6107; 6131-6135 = -0.60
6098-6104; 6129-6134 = -0.60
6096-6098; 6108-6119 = -0.53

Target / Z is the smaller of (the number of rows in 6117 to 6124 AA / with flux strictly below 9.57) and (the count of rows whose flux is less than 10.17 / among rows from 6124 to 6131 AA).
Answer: 2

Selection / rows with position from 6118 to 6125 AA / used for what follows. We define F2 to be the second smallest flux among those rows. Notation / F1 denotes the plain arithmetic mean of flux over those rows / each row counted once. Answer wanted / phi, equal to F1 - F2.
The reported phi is 0.21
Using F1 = 9.4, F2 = 9.214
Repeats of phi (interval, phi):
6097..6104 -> 0.11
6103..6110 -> 0.13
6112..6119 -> 0.46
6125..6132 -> -0.02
